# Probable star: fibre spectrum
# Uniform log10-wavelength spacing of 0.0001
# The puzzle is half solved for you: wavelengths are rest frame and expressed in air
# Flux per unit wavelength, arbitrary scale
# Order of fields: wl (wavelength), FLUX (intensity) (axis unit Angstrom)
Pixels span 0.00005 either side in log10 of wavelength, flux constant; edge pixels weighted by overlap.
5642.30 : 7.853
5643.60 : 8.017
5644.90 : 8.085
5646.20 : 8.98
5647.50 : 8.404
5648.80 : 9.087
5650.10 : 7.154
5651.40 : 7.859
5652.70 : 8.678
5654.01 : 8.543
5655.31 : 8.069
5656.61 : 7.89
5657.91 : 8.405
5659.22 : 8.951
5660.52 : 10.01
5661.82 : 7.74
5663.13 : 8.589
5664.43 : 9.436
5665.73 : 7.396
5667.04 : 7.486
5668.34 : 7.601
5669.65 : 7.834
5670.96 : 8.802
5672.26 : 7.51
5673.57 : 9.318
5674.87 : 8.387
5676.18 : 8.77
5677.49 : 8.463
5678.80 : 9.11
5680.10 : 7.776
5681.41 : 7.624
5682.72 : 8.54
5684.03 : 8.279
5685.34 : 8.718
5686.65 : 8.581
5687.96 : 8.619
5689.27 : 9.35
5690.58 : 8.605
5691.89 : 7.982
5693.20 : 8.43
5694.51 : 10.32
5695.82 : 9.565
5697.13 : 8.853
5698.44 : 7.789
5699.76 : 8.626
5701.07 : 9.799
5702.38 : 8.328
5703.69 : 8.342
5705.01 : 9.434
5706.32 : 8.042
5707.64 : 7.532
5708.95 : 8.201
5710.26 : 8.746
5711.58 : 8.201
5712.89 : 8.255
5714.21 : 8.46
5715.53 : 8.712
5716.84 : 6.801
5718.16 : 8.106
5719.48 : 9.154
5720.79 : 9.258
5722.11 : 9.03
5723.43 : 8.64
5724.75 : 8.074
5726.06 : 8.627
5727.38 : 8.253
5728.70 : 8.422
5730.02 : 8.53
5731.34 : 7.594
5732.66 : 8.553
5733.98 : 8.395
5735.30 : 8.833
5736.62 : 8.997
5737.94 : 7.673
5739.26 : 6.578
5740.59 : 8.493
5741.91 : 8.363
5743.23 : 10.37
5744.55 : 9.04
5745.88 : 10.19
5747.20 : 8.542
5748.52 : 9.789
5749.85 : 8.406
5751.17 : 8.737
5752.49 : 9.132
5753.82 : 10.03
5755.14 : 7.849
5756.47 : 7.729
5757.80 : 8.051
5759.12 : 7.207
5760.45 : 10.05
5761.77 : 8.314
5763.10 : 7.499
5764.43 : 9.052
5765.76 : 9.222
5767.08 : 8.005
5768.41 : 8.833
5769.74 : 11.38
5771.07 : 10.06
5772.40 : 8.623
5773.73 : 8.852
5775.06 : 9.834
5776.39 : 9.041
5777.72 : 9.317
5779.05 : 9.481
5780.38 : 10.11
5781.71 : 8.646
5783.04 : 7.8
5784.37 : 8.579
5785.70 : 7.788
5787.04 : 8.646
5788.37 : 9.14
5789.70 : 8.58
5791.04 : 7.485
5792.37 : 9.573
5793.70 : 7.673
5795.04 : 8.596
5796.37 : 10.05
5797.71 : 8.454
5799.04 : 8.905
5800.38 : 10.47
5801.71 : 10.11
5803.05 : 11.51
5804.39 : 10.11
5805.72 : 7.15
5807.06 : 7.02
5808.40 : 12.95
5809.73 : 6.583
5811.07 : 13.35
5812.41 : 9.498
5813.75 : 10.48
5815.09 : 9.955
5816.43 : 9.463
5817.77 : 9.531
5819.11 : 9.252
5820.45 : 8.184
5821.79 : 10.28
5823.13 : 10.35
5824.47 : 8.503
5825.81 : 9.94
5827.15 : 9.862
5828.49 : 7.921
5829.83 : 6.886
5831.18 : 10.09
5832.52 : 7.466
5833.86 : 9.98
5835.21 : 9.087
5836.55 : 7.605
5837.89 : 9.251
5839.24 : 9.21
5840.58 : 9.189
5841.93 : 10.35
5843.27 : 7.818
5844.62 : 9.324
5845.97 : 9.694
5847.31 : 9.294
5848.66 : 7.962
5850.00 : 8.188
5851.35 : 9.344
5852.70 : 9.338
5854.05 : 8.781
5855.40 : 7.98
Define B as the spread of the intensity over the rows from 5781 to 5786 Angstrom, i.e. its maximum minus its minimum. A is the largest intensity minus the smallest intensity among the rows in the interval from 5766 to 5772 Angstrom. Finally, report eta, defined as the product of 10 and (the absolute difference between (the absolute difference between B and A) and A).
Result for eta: 8.6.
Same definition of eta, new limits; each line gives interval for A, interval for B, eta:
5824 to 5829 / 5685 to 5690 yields 7.7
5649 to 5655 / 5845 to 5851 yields 13.2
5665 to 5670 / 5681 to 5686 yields 2.2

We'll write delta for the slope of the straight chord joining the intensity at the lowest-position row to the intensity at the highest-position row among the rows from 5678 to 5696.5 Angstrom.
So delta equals 0.027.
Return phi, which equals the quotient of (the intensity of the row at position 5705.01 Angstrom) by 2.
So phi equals 4.7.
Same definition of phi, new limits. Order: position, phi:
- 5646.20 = 4.5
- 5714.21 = 4.2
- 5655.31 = 4.0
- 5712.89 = 4.1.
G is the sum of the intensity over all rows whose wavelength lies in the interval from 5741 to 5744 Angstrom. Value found 19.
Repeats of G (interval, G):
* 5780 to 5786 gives 43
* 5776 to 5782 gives 47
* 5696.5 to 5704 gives 52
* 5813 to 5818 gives 39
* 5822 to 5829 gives 47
